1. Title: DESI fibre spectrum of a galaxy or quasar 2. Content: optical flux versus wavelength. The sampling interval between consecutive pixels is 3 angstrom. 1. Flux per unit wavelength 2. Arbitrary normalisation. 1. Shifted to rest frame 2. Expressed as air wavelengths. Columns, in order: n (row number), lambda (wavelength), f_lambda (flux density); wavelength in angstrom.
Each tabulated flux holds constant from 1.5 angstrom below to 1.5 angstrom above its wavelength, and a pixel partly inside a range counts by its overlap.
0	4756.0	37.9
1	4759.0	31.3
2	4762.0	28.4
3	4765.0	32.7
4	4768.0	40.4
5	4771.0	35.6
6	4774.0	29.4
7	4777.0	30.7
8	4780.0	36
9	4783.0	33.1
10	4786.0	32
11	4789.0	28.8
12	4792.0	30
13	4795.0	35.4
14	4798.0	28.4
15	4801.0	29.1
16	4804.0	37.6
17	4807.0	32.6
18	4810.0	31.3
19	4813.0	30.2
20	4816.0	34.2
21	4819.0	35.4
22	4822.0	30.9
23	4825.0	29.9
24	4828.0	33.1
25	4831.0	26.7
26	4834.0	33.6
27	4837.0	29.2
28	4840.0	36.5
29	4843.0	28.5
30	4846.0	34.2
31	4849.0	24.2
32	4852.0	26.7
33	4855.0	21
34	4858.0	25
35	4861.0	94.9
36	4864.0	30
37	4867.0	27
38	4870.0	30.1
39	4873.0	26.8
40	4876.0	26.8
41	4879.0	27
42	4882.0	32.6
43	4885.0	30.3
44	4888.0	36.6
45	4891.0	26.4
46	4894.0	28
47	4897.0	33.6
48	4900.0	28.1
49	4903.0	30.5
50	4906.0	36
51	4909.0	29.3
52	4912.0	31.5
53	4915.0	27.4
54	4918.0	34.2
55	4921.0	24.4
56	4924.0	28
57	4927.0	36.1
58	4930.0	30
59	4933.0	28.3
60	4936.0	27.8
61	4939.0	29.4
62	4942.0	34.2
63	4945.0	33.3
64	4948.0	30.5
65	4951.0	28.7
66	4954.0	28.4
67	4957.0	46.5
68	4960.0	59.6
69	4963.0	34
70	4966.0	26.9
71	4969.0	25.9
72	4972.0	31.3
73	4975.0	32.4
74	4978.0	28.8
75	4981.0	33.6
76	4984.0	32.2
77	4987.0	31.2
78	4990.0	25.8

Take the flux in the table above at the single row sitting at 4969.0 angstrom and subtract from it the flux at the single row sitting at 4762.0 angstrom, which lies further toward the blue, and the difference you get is -2.5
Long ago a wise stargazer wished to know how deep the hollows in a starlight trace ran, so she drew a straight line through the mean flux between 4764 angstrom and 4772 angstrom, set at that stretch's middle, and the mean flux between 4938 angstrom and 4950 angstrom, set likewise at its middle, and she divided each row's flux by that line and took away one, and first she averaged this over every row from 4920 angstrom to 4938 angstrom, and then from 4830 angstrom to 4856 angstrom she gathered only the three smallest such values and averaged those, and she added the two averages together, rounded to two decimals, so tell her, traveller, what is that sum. -0.40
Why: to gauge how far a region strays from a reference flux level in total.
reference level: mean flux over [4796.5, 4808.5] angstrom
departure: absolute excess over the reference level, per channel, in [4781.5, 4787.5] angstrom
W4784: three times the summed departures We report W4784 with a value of 4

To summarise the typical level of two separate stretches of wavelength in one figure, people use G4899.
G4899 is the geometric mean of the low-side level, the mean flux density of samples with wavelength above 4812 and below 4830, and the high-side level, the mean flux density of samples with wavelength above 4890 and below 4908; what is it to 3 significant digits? 31.3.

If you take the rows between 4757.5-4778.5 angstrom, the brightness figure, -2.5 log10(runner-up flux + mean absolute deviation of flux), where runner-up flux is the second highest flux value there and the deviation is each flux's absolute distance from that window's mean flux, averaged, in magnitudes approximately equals -3.97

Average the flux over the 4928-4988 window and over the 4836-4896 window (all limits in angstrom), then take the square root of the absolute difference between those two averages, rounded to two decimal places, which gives 0.75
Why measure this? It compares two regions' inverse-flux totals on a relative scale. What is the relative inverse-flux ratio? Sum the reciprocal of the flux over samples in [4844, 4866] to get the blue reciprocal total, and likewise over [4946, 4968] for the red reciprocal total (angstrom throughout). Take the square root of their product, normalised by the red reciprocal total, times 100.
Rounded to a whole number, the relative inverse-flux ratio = 107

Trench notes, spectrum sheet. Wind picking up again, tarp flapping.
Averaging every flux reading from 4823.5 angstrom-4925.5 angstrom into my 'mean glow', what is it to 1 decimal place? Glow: 31.4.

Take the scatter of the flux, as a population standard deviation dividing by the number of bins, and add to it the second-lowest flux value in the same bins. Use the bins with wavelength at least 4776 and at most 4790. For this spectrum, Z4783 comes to 33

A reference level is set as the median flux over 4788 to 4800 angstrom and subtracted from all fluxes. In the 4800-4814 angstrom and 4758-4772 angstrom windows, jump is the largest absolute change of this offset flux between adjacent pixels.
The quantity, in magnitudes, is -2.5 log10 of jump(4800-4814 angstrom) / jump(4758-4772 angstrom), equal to -0.11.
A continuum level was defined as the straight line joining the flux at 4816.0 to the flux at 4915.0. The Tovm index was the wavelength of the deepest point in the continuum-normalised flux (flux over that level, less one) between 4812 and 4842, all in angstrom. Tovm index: 4831.0 angstrom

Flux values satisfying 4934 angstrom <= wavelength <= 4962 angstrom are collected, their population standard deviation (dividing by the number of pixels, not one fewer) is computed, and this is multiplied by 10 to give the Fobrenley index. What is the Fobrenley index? 101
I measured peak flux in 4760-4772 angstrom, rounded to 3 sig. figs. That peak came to 40.4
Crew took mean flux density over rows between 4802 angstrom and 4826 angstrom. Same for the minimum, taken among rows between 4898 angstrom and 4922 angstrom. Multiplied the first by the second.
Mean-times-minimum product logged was 799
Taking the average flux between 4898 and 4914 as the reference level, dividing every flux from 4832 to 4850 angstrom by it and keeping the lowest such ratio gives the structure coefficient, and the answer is 0.78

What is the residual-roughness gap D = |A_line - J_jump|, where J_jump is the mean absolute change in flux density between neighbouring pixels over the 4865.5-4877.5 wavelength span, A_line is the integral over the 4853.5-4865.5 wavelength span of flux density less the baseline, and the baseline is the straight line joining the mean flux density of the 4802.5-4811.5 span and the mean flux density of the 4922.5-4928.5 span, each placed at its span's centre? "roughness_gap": 114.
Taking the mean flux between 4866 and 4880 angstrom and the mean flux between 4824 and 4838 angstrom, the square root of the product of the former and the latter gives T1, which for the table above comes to 29.0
